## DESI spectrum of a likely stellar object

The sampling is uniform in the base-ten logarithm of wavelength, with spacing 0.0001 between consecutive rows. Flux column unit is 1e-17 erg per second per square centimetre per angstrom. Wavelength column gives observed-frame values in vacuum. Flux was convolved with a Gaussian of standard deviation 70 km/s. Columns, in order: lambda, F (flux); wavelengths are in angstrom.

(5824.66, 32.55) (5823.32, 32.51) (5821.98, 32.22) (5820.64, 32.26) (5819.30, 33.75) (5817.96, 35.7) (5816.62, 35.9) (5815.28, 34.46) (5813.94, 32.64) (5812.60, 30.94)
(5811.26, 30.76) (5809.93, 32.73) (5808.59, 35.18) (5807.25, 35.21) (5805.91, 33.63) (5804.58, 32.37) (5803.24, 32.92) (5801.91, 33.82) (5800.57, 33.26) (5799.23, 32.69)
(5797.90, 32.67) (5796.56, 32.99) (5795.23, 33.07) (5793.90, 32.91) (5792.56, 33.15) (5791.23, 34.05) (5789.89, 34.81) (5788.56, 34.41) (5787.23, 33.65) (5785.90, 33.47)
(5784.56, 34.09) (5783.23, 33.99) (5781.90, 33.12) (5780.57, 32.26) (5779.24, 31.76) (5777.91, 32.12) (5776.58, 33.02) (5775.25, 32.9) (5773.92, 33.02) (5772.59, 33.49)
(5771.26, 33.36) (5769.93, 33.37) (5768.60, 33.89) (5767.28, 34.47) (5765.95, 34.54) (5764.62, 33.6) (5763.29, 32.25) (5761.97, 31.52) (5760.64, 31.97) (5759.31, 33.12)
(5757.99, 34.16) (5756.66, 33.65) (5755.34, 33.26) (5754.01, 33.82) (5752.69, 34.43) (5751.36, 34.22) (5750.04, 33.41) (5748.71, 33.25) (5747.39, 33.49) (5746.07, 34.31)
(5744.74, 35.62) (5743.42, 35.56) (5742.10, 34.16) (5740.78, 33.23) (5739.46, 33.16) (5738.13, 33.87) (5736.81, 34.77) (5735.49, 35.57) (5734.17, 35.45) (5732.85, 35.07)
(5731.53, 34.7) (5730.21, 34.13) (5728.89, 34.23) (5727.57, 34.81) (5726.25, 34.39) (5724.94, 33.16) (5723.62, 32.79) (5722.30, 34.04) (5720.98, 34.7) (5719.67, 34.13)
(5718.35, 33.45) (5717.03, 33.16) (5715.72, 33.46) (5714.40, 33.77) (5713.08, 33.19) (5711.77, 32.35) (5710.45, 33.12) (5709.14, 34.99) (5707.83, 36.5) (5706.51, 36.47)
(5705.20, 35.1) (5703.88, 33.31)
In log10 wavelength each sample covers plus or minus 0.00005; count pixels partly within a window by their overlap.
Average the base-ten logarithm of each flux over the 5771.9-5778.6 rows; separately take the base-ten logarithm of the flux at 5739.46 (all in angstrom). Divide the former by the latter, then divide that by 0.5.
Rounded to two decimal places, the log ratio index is 2.00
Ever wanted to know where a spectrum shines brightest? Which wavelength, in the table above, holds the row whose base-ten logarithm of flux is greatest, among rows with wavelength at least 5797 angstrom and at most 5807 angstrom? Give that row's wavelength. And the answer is 5801.91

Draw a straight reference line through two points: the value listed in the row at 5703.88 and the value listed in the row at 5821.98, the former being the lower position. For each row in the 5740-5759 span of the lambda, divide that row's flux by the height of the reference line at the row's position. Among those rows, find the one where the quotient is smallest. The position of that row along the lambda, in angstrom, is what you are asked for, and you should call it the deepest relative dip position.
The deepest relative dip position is 5740.78 angstrom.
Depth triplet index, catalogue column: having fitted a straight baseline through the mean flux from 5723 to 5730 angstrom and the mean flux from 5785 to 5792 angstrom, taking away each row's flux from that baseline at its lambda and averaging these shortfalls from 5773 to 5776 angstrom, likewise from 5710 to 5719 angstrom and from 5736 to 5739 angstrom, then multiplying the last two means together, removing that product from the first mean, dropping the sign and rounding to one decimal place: 1.3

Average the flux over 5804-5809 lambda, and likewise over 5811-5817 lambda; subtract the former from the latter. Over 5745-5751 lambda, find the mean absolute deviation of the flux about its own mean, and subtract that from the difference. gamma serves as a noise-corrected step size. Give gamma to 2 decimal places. -1.51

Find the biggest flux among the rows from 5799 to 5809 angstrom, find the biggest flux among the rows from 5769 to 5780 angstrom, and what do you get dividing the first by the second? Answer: 1.05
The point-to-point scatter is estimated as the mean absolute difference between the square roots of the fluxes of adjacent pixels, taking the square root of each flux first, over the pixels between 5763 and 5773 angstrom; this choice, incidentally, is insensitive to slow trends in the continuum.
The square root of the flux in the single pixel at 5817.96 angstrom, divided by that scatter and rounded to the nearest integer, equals 135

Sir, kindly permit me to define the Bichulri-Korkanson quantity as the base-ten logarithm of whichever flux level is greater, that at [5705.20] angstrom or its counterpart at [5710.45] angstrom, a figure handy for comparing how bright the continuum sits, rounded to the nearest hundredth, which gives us 1.55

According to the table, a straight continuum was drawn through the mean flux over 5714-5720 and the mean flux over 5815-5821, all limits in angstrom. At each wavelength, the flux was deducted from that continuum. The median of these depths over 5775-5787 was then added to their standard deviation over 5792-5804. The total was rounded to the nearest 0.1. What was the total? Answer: 1.4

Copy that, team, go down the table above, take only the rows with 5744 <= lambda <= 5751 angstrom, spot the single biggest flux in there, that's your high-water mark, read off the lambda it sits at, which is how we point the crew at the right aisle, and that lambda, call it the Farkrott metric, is 5744.74 angstrom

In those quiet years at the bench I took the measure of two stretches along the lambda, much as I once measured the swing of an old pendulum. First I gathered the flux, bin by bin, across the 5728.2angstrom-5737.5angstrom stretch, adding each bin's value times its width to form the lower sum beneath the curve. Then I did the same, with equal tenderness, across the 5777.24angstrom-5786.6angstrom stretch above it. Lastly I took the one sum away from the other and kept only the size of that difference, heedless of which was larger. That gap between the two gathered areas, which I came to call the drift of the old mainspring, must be 15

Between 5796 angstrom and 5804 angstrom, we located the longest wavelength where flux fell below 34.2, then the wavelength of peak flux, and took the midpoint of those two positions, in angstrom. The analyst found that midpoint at 5802.6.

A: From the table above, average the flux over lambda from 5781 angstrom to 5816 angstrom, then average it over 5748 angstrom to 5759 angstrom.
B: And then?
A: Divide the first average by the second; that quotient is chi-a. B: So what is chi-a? 0.99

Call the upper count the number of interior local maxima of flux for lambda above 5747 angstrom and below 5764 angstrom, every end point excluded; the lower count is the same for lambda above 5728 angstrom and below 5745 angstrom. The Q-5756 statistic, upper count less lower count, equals 1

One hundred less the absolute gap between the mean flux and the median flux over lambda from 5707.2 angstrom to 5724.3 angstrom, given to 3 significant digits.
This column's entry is 99.6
